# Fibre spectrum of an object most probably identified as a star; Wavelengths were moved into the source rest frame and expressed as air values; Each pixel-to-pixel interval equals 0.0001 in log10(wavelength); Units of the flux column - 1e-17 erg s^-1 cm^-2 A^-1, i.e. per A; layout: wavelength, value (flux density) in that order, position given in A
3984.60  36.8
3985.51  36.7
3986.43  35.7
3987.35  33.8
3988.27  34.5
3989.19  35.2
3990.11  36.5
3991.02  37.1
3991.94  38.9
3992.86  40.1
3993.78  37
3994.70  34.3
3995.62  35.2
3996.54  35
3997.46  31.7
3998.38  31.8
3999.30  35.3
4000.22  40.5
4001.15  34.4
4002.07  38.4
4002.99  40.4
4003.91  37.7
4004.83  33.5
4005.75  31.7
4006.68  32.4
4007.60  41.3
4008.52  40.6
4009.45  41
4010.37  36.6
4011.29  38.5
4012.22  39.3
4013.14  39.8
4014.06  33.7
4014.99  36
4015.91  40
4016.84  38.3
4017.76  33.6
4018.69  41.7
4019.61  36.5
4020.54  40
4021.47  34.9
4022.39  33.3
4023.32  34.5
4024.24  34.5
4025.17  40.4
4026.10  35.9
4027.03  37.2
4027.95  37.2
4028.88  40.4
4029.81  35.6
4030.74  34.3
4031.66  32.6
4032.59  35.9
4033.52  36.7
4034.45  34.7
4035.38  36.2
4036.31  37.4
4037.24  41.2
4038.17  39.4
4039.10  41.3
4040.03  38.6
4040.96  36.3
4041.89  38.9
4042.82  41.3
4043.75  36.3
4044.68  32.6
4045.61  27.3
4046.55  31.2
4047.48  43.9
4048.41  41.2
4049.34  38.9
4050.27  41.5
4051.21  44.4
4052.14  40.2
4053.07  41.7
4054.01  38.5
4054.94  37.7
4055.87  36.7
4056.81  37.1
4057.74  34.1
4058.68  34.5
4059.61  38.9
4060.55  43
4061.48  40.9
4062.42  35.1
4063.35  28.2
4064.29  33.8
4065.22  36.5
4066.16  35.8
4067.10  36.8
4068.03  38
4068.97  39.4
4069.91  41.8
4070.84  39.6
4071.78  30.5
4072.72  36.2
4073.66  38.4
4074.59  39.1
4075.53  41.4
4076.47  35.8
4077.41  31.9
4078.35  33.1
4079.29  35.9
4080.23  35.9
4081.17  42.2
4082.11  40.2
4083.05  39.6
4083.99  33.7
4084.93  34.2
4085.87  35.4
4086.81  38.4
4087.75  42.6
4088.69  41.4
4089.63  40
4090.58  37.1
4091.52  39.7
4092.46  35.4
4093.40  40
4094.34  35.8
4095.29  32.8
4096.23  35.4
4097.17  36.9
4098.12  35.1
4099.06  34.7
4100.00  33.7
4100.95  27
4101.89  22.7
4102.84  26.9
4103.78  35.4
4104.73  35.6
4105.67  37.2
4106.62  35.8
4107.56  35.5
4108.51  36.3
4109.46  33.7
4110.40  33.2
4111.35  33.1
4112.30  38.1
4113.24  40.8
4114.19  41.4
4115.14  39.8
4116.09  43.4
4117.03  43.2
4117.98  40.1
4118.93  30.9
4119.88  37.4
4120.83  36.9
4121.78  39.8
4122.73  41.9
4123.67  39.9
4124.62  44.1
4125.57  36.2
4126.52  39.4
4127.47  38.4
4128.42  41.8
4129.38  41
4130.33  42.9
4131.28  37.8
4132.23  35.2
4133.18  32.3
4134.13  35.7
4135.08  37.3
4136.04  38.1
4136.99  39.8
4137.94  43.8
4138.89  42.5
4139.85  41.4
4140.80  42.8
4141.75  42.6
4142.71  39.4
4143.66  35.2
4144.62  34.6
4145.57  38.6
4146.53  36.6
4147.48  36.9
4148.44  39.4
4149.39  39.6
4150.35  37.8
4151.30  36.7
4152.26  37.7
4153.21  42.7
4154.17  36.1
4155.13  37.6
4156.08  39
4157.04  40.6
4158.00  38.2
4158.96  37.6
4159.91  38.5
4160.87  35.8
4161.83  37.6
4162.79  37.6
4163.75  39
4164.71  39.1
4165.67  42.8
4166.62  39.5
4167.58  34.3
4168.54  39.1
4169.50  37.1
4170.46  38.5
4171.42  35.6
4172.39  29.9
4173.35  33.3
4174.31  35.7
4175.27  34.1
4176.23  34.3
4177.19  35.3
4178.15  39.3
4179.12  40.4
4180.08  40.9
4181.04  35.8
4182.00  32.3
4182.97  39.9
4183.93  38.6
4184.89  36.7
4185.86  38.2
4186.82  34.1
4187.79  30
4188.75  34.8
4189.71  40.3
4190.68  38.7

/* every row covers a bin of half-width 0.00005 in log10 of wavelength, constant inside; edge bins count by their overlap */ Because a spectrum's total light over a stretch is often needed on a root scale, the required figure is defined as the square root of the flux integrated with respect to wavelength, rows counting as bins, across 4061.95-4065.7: 11.2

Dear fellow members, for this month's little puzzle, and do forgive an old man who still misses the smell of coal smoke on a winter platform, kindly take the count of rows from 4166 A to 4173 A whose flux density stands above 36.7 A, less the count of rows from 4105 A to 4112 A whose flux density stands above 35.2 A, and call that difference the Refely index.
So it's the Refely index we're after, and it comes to 0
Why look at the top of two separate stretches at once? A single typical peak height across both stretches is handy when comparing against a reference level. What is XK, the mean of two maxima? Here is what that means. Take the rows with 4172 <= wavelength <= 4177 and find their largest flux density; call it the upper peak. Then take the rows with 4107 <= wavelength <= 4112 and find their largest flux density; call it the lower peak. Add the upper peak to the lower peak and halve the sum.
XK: 36.0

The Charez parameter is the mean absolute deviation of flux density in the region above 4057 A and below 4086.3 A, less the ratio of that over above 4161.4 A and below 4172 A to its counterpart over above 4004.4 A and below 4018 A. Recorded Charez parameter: 2.3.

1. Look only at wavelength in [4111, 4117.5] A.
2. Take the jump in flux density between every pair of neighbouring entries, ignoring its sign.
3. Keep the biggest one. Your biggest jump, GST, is 5.0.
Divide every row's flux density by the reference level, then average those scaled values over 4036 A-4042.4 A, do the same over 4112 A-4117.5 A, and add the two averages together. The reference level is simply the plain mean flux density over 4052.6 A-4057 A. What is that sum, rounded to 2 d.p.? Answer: 2.09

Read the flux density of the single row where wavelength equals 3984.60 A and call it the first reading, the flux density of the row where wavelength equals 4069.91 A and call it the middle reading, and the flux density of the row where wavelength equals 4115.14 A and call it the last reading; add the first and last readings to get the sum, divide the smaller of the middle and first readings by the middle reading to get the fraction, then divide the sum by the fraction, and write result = 87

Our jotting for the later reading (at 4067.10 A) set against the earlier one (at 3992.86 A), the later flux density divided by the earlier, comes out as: 0.92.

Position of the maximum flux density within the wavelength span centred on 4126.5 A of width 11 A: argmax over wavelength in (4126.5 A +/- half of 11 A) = 4124.62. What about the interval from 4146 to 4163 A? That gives 4153.21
